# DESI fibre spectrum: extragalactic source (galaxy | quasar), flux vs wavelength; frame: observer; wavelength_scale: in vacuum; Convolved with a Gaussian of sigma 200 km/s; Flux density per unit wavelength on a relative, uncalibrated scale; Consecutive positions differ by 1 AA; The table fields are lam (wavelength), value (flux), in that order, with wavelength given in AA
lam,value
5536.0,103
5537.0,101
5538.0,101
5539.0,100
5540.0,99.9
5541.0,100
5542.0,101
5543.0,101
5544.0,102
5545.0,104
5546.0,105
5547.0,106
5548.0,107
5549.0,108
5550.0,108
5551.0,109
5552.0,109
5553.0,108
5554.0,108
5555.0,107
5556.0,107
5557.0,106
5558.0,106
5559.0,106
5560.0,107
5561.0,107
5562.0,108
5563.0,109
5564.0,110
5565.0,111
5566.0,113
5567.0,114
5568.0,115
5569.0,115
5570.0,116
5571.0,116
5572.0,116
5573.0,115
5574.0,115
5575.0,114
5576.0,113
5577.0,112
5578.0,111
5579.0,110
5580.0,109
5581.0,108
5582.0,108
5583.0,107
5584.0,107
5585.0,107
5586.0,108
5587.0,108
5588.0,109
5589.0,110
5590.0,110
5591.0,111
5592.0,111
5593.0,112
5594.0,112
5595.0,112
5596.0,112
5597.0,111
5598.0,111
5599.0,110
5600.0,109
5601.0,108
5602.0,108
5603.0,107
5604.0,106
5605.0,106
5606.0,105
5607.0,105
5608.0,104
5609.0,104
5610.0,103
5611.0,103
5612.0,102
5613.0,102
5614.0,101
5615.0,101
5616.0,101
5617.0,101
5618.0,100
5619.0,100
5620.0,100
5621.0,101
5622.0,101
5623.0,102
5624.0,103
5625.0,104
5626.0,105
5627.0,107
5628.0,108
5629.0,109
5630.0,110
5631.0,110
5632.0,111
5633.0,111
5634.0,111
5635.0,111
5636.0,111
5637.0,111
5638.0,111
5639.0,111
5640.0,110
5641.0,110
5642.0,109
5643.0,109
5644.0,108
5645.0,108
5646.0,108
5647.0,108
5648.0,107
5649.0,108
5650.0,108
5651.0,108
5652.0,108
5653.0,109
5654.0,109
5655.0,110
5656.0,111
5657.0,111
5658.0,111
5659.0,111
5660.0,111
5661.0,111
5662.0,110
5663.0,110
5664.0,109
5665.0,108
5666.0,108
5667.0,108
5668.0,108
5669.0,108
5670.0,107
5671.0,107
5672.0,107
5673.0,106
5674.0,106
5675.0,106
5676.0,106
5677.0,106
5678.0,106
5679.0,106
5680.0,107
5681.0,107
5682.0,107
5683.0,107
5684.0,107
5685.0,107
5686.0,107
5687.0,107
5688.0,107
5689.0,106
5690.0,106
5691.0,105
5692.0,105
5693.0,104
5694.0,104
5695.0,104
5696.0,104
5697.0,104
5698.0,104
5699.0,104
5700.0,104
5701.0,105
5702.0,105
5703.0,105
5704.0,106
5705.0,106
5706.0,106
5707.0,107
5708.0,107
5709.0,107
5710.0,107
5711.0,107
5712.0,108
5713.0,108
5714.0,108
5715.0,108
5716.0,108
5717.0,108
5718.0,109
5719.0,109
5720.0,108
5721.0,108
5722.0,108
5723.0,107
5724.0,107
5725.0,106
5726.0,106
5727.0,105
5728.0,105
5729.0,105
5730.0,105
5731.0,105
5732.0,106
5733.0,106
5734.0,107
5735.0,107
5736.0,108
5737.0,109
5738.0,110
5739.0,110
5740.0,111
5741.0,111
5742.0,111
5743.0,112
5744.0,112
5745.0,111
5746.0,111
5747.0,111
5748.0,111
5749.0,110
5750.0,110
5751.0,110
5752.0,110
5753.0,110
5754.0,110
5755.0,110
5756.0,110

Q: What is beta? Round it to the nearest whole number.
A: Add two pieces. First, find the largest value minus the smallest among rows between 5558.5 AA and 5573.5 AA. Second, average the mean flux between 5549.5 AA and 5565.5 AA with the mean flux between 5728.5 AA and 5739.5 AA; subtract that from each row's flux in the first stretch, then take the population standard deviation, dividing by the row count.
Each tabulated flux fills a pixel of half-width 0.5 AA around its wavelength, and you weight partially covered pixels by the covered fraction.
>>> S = 14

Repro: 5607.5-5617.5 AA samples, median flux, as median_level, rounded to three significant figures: 102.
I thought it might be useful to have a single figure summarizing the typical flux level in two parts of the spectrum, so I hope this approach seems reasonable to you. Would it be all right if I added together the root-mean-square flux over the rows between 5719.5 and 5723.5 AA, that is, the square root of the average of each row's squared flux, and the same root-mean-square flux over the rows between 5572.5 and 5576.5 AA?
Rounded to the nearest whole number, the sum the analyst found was 222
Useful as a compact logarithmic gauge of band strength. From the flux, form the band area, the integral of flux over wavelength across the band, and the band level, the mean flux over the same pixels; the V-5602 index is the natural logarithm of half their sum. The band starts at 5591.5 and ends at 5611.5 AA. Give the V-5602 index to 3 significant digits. 7.03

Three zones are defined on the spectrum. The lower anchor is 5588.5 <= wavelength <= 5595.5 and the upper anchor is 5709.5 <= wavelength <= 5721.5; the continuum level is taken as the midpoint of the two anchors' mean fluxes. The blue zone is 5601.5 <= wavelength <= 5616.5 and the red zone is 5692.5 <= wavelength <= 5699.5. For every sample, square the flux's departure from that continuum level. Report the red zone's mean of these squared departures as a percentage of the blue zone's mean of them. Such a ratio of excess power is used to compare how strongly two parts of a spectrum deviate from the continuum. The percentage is 83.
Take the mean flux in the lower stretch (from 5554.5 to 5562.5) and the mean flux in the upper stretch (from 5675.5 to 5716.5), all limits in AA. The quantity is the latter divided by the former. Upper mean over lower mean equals 0.99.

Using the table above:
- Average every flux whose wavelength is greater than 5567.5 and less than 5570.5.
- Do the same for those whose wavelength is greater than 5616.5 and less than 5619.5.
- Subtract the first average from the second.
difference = -15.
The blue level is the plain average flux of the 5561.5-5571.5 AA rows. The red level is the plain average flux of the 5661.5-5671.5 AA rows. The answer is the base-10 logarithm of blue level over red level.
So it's 0.017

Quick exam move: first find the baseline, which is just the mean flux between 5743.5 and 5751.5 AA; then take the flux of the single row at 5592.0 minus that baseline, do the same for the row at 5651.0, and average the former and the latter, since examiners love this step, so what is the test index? -1.25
